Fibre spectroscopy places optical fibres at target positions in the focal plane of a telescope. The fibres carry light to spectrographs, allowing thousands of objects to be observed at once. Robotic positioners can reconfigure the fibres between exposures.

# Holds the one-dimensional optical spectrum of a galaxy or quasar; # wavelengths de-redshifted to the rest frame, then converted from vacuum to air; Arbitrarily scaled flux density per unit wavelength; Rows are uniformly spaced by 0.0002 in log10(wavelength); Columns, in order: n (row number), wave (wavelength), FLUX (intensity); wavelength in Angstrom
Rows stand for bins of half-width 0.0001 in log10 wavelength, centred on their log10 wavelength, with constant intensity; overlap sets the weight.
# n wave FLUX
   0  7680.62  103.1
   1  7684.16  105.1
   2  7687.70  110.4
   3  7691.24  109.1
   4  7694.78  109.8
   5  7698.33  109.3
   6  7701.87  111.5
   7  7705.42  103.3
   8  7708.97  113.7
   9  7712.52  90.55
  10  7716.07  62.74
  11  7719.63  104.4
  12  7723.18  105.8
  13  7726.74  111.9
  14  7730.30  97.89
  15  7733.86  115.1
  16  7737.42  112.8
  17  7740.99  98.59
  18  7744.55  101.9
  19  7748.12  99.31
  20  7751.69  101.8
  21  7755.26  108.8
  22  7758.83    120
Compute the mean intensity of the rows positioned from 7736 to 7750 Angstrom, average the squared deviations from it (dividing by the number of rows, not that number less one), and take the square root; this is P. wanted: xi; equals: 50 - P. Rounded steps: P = 6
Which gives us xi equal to 44.3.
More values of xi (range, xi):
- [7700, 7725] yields 33.7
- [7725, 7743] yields 42.6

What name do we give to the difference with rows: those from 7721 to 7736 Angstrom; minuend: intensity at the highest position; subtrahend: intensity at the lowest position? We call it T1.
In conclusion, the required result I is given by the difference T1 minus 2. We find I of 7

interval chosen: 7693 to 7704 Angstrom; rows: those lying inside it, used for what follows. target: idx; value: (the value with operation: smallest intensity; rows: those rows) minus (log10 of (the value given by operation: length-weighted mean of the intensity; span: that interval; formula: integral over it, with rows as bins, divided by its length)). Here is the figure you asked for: 107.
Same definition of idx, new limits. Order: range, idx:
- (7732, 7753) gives 97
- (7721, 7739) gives 96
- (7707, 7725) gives 61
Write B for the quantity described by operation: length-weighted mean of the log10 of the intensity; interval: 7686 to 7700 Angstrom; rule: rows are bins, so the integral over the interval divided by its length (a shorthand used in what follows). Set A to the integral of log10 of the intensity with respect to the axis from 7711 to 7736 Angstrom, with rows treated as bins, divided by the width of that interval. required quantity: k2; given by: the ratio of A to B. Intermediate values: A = 1.99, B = 2.040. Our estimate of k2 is 0.974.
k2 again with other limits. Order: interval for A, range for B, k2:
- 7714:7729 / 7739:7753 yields 0.985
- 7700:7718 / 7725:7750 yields 0.977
